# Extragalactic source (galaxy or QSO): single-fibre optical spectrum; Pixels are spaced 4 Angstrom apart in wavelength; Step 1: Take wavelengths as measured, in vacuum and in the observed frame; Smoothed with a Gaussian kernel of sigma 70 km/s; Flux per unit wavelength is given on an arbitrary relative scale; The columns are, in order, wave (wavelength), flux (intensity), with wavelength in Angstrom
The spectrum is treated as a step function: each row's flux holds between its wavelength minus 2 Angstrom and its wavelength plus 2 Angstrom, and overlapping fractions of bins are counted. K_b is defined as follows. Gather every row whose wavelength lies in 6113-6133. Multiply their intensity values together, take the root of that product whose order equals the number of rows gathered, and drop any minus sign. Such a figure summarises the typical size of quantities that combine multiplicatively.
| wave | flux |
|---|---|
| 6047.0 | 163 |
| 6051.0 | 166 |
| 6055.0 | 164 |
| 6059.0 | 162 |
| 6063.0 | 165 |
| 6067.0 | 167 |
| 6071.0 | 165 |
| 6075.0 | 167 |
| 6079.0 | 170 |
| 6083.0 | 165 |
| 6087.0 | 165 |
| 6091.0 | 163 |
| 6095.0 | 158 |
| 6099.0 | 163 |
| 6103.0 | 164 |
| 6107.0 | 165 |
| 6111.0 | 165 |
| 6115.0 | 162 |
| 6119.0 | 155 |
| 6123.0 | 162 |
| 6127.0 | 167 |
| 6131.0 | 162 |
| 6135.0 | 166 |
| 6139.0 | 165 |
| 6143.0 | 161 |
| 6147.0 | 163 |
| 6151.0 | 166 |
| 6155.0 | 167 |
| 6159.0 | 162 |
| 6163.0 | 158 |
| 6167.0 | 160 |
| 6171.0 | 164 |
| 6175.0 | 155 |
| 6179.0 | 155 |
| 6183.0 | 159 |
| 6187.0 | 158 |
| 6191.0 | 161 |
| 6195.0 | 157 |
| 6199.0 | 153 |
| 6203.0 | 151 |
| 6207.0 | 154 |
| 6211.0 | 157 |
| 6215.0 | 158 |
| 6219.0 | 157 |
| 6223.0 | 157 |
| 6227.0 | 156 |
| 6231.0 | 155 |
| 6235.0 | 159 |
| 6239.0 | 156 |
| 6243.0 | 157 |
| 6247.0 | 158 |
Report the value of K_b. 162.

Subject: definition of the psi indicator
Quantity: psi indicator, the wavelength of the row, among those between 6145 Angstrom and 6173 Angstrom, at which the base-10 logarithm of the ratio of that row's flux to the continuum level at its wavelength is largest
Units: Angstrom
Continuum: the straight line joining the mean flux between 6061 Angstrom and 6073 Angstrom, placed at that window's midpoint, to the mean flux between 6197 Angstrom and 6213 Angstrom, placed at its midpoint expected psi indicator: 6155.0 Angstrom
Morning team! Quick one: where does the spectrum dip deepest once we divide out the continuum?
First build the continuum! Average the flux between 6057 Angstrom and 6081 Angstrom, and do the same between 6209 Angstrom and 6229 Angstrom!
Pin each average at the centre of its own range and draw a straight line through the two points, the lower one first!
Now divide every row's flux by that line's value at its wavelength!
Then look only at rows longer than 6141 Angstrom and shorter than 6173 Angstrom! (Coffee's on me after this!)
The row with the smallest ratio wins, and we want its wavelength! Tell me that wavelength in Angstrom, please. 6163.0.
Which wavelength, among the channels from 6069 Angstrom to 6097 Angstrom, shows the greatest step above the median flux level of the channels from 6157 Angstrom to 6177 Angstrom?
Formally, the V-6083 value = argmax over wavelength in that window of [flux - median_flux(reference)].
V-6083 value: 6079.0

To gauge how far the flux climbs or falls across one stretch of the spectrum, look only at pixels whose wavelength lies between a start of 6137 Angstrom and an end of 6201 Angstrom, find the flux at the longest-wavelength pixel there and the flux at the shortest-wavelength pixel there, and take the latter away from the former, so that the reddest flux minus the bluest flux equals -12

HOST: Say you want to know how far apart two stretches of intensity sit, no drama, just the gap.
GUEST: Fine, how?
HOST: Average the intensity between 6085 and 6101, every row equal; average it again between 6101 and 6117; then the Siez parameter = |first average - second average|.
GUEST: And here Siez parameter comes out 2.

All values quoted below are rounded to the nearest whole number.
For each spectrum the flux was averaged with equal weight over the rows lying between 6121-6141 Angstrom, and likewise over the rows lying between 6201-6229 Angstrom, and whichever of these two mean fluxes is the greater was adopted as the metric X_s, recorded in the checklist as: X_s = 164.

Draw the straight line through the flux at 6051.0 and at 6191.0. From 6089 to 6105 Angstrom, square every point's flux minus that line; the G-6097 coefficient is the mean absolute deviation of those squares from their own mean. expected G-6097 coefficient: 15.0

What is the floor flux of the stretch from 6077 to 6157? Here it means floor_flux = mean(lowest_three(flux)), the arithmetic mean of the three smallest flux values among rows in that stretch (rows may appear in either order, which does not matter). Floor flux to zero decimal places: 158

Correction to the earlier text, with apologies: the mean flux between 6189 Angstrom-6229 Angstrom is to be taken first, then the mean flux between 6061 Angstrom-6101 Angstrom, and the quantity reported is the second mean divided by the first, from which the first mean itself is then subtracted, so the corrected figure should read -155.0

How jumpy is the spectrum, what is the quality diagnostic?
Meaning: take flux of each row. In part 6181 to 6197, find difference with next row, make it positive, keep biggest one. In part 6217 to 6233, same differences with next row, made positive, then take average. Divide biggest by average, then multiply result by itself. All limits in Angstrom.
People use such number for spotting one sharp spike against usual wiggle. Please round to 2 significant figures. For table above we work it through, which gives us 36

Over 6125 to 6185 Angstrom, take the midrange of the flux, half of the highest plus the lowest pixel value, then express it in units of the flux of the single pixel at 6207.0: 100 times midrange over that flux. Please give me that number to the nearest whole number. 105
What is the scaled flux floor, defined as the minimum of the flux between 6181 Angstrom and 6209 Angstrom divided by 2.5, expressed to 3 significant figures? 60.4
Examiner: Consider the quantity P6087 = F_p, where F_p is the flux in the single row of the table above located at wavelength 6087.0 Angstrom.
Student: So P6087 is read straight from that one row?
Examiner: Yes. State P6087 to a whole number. 165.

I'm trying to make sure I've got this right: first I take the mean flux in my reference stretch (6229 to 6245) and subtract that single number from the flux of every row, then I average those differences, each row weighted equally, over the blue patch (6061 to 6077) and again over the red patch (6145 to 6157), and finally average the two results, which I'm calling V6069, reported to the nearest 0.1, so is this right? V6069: 8.9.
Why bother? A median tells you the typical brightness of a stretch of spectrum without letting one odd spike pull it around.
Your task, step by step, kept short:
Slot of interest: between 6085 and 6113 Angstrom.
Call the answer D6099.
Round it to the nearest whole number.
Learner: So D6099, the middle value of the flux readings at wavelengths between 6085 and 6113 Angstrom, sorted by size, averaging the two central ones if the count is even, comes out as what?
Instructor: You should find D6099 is 164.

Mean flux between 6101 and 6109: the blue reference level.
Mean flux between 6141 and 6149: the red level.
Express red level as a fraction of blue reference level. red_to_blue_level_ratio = 0.98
